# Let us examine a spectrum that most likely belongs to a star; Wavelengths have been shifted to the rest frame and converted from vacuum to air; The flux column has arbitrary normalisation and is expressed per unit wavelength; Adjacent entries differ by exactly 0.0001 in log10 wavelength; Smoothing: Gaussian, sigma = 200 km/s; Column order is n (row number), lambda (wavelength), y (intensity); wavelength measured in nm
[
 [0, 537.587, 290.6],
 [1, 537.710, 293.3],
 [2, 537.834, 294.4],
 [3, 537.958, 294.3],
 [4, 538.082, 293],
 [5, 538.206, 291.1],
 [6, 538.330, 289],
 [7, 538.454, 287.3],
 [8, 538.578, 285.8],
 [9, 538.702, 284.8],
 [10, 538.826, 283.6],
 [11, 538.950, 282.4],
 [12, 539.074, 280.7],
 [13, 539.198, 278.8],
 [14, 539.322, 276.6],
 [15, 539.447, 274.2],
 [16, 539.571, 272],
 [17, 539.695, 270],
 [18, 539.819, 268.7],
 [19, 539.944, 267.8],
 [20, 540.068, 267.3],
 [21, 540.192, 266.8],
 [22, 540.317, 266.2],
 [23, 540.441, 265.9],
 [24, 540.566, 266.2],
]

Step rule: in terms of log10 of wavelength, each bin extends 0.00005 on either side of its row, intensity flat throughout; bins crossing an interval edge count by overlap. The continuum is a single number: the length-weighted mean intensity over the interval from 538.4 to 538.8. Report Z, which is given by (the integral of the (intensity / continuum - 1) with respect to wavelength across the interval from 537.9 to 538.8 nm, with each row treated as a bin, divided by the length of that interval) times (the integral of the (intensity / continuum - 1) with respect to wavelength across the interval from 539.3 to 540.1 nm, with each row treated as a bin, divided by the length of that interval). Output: -0.0006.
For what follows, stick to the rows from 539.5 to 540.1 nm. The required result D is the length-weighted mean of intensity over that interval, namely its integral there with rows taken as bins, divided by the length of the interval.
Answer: 270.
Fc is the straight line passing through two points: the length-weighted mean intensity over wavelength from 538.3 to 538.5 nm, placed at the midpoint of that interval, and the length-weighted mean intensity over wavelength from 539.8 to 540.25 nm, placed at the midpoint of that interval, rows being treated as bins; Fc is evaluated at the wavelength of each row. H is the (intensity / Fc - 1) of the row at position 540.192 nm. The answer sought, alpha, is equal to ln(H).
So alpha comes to -5.3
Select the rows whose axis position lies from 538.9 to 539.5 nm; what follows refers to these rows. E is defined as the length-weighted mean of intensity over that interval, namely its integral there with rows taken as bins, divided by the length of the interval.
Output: 278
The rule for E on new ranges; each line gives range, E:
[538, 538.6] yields 289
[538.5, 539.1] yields 284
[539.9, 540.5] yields 267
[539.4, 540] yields 271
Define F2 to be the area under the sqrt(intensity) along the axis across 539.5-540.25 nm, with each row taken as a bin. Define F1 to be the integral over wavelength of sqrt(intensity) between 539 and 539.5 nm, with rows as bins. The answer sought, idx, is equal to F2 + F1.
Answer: 20.6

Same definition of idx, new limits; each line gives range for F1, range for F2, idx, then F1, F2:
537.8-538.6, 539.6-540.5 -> 28.4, 14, 14.7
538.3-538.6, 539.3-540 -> 16.6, 5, 11.5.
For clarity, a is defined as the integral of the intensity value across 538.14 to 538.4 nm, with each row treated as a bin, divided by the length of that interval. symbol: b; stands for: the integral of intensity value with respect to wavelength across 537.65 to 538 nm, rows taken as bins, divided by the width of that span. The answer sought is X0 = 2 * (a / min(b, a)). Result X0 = 2.00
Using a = 290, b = 294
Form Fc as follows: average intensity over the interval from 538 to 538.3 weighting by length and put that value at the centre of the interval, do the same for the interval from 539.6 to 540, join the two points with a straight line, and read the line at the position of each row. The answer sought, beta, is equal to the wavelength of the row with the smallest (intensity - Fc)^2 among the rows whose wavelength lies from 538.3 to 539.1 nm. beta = 538.578 nm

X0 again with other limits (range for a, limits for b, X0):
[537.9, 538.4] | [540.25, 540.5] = 2.19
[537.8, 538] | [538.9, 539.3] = 2.10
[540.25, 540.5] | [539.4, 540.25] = 2.00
